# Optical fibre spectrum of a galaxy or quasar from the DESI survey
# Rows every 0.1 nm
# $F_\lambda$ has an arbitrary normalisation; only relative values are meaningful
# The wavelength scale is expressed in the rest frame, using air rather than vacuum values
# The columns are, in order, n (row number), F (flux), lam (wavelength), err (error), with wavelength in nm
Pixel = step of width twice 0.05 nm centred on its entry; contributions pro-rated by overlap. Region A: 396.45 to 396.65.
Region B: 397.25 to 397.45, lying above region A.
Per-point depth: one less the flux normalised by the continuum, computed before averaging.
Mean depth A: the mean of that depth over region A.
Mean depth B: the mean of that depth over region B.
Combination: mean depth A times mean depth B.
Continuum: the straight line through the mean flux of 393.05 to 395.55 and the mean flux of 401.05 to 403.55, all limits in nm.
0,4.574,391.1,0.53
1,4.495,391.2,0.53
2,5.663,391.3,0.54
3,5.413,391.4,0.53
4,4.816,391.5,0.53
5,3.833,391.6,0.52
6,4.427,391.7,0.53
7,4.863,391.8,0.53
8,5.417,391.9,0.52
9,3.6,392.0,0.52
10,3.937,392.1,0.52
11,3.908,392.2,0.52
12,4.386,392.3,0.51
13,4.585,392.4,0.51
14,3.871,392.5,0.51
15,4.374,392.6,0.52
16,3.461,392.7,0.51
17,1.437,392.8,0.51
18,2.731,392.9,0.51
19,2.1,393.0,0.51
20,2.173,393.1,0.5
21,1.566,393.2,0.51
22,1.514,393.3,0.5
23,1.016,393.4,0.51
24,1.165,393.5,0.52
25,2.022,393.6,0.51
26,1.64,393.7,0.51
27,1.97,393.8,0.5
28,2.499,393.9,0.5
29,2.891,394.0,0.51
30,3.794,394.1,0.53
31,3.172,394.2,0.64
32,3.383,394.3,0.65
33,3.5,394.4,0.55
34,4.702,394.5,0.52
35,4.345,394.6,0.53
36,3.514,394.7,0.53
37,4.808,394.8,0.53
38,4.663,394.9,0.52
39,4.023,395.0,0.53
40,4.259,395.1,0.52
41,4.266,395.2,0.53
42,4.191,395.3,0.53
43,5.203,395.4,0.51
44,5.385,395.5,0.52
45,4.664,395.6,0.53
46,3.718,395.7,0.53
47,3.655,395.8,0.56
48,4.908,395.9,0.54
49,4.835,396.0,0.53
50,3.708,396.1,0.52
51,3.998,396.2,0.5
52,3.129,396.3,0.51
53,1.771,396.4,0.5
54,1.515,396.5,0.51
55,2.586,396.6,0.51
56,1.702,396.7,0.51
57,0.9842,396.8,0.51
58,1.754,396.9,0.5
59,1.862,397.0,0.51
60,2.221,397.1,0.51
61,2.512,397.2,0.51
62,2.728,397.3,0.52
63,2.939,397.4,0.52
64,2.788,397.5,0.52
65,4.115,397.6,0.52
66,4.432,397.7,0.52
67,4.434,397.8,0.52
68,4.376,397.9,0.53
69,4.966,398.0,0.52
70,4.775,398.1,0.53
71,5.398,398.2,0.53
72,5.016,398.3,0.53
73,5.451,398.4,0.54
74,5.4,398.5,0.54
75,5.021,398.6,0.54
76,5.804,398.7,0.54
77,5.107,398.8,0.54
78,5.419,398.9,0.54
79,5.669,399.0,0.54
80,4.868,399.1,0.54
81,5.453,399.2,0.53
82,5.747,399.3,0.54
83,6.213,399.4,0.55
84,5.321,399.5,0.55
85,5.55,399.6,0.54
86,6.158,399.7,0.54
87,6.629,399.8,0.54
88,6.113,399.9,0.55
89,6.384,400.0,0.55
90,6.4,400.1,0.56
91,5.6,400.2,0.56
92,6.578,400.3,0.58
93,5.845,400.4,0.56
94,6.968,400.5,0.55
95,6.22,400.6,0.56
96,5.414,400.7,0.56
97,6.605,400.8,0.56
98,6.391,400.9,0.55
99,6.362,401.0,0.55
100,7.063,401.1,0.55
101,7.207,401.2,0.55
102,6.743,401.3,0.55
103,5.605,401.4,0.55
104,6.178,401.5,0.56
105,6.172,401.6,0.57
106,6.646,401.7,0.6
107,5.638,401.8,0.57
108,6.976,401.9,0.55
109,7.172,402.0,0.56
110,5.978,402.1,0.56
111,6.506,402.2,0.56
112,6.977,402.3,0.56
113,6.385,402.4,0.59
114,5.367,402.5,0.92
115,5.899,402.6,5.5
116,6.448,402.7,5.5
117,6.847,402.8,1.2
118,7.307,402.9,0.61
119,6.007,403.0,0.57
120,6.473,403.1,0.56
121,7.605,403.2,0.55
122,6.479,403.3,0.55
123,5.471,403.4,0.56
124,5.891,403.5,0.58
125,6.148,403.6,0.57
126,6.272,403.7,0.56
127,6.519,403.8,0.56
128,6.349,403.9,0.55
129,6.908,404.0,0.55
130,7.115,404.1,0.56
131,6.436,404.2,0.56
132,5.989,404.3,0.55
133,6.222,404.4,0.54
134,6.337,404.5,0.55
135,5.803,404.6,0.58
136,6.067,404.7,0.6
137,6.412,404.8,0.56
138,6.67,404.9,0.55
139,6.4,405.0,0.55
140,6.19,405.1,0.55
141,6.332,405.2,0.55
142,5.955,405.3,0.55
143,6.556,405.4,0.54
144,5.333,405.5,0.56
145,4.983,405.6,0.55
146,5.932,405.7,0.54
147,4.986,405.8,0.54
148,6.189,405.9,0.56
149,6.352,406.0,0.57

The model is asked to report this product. 0.19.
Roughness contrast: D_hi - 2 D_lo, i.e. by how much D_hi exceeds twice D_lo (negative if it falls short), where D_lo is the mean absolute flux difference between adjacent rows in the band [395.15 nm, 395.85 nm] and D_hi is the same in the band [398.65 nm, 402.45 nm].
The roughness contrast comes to -0.41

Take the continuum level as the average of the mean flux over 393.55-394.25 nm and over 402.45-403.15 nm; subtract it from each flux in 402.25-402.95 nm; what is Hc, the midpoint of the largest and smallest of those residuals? 1.9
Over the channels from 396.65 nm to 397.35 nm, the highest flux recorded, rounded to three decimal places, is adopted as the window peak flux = 2.728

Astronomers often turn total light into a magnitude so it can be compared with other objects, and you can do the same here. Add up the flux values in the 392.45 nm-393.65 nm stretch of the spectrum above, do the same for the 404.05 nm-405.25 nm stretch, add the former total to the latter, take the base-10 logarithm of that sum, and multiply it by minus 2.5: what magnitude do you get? -5.04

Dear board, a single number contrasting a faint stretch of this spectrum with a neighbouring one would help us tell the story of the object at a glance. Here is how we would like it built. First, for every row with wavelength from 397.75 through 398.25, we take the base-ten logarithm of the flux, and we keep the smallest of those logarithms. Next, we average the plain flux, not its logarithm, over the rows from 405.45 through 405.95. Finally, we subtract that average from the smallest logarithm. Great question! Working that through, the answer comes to -4.8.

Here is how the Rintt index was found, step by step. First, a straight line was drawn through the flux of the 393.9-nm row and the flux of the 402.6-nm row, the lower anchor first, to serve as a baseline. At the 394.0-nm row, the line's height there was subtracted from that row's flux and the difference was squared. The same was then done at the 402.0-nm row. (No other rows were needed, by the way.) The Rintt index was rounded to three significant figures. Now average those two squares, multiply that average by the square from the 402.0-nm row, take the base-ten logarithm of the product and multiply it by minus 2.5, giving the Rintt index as -1.09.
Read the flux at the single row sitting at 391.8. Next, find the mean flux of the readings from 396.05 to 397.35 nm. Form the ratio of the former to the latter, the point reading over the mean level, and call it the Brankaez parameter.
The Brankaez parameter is 2.07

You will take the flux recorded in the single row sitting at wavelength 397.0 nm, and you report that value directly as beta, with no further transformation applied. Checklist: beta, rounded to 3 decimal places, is 1.862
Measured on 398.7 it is 5.804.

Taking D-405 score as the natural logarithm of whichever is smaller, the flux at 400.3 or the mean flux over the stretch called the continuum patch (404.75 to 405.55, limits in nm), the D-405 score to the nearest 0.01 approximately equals 1.83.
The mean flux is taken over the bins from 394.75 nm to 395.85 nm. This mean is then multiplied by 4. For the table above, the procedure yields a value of 18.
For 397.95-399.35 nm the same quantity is 21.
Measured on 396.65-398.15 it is 12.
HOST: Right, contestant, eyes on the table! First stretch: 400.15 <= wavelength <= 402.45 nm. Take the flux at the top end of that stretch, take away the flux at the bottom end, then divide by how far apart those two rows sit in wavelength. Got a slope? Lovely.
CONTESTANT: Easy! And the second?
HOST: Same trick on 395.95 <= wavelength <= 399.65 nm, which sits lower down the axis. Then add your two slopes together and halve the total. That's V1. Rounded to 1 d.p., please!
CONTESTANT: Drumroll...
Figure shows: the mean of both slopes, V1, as 0.3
